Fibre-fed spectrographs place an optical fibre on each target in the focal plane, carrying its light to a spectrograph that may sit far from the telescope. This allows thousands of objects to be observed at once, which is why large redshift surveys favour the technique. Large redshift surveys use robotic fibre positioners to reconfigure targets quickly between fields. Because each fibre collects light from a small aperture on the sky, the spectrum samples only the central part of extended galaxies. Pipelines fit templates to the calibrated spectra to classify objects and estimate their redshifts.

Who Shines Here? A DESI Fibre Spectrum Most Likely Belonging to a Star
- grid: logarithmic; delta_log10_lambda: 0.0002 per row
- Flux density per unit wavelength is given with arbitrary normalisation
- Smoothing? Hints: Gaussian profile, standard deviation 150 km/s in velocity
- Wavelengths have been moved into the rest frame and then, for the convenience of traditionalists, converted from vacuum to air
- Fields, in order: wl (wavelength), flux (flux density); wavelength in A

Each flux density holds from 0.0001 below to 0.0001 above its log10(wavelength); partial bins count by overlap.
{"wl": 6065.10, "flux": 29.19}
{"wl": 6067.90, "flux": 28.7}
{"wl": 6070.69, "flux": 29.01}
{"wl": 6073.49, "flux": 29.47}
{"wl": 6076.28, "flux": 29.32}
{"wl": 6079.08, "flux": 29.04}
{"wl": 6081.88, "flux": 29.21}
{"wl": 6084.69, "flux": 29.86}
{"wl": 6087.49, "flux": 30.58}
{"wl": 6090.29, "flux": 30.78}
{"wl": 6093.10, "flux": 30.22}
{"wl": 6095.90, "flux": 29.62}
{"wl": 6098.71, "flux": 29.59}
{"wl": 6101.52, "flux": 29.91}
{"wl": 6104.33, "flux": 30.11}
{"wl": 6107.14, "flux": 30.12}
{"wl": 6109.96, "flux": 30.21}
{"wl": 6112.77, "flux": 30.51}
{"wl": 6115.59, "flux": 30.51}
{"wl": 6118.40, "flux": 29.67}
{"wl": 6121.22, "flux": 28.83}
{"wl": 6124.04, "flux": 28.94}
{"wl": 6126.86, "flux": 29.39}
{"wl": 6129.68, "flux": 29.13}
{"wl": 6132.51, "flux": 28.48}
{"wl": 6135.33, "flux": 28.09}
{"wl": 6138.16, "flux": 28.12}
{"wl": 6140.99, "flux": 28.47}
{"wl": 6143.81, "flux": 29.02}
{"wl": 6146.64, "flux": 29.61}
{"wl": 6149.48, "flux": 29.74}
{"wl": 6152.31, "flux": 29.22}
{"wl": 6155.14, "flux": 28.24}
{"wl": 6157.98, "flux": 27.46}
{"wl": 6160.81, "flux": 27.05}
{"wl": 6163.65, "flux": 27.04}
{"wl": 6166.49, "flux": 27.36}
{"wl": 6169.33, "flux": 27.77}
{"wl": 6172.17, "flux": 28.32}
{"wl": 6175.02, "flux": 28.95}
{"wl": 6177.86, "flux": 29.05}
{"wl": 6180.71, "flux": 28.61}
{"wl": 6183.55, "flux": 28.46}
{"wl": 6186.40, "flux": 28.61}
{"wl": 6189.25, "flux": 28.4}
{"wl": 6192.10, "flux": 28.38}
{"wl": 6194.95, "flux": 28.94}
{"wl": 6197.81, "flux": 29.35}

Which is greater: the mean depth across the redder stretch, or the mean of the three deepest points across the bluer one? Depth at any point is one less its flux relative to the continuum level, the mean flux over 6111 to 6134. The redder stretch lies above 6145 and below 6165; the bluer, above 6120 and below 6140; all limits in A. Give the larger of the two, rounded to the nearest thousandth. 0.041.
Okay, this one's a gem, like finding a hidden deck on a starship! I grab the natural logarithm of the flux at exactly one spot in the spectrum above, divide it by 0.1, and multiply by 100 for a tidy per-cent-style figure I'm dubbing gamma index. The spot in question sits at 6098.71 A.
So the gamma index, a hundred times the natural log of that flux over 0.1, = 3387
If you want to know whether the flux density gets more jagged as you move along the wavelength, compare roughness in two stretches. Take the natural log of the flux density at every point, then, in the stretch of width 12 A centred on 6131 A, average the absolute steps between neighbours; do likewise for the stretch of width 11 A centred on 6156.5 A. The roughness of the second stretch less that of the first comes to 0.011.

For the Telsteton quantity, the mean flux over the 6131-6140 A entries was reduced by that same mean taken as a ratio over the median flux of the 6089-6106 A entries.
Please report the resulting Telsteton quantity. 27.3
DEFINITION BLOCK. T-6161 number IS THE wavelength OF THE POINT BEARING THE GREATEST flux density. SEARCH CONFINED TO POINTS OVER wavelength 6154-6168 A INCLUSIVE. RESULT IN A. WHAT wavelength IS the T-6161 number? 6155.14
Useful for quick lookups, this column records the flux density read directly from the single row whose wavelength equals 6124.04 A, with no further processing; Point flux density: 28.94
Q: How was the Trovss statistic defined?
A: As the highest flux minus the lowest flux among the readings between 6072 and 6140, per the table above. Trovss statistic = 2.7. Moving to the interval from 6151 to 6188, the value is 2.2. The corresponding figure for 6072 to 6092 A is 1.7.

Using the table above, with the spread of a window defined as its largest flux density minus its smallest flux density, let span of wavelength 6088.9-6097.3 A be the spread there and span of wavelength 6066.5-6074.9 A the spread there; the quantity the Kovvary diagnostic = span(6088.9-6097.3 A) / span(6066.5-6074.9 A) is 1.5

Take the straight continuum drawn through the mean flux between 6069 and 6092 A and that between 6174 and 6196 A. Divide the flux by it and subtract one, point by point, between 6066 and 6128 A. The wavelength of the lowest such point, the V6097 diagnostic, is 6067.90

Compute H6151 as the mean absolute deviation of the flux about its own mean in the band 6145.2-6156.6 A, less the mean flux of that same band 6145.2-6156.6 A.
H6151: -28.7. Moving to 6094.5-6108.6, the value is -29.7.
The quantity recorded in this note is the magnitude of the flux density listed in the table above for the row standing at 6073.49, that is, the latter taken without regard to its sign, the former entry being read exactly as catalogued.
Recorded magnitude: 29.5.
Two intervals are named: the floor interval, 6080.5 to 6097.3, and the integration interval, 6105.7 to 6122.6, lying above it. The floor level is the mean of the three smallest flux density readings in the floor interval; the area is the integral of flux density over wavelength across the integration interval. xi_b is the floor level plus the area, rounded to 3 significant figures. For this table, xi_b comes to 536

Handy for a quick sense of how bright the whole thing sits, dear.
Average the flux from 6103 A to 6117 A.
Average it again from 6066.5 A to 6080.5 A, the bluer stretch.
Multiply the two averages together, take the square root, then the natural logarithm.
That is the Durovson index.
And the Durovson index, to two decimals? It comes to 3.39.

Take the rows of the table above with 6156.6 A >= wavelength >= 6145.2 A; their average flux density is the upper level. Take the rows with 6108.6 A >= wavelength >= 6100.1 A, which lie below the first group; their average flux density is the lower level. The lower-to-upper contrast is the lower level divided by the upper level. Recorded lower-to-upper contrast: 1.029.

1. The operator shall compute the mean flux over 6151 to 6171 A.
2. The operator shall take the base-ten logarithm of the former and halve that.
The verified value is 0.722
